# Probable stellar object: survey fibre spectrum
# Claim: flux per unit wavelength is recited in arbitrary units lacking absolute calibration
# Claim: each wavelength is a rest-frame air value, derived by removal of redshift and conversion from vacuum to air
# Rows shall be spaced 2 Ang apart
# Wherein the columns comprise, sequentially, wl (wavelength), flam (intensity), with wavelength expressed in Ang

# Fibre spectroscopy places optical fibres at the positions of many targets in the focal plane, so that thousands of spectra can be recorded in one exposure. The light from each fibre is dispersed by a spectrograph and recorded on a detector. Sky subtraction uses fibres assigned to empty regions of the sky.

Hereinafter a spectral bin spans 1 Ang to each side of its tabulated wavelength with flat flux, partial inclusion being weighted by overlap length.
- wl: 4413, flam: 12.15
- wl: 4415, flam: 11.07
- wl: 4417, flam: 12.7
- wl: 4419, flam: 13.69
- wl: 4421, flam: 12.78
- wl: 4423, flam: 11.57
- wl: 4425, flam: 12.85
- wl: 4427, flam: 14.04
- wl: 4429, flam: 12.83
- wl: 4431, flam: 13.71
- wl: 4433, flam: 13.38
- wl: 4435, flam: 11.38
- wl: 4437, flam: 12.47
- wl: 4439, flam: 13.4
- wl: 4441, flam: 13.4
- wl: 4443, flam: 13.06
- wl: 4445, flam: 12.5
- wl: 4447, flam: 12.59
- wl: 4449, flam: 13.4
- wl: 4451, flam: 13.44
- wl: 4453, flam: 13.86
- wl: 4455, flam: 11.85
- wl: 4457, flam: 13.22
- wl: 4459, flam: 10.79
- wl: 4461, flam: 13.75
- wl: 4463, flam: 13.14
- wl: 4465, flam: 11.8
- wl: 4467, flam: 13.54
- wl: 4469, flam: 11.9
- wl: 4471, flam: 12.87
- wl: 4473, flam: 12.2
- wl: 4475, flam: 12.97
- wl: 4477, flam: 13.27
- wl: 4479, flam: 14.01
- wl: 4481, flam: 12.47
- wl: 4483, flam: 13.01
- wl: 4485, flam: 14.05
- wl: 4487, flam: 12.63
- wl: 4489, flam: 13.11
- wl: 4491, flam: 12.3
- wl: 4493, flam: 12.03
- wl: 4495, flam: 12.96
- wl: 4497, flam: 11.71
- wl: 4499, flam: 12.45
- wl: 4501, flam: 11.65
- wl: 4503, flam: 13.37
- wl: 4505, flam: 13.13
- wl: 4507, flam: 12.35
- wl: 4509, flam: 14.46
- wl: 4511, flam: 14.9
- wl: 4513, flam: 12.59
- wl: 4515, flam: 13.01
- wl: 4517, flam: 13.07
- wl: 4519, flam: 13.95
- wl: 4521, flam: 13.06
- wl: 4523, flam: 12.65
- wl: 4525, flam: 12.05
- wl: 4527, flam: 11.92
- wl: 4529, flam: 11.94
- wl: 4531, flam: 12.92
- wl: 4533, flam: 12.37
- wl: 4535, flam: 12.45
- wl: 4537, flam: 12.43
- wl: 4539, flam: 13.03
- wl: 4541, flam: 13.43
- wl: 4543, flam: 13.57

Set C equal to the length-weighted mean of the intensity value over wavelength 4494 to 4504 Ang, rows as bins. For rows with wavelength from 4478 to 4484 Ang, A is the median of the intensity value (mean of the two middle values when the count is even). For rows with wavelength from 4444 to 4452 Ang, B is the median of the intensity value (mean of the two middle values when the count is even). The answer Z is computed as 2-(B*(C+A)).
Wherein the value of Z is -328.6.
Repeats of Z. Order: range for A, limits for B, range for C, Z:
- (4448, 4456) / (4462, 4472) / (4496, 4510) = -334.6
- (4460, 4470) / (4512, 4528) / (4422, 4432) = -333.4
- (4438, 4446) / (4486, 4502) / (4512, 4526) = -321.5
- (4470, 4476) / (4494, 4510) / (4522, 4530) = -315.8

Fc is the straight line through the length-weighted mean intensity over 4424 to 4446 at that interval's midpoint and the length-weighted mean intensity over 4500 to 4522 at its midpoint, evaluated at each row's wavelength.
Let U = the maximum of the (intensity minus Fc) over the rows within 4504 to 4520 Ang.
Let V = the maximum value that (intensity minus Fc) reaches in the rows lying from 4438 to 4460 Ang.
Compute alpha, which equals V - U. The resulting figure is -0.9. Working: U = 1.7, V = 0.80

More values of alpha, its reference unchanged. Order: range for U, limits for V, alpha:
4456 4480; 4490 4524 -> 0.8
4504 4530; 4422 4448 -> -0.6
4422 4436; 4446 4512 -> 0.6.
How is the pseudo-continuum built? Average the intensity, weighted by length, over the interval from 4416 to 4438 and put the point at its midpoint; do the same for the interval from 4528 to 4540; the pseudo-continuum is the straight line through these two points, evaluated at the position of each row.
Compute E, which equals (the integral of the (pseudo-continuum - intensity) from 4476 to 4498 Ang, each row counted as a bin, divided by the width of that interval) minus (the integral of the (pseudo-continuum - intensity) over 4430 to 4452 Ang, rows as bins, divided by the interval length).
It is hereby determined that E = -0.04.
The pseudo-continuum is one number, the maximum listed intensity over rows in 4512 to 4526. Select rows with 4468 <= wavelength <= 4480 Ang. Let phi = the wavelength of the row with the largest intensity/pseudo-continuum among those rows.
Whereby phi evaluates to 4479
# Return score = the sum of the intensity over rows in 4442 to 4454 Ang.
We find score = 79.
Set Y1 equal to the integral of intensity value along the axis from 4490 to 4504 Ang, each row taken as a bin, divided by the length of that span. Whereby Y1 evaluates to 12.4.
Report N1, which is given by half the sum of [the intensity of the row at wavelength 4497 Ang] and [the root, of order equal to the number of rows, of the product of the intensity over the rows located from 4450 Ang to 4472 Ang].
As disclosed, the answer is 12.21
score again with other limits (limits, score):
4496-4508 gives 75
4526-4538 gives 74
